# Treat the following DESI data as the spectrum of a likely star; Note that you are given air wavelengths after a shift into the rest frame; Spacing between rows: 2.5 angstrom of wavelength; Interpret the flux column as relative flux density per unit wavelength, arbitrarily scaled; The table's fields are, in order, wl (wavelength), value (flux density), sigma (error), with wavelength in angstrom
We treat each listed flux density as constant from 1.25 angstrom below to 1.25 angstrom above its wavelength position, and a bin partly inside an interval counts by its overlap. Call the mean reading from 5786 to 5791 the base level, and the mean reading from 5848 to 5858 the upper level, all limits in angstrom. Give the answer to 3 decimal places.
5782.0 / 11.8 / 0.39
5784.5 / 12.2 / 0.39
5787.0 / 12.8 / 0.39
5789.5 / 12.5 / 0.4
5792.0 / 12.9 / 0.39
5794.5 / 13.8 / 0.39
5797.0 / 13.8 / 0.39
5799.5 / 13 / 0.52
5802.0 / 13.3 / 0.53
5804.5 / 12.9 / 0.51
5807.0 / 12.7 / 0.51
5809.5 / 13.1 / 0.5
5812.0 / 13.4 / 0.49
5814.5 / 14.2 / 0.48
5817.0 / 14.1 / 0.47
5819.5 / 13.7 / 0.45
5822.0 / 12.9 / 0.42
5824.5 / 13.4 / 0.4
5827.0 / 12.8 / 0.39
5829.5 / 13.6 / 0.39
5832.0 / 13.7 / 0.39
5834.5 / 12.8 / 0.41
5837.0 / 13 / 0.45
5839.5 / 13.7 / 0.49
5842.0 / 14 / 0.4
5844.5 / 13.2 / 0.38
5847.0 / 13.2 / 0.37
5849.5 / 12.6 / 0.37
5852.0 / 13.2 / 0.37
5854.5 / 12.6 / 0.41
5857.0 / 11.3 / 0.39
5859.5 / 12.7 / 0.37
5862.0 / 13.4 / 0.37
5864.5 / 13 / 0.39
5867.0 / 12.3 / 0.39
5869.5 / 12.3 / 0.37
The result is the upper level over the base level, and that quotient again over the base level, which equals 0.078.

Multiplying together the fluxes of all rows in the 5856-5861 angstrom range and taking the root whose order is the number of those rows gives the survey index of 12.0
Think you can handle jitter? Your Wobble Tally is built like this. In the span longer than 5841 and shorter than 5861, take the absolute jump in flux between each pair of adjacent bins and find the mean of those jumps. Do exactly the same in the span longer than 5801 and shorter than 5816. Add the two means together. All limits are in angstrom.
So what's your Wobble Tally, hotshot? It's 1.18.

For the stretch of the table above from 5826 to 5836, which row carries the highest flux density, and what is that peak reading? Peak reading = 13.7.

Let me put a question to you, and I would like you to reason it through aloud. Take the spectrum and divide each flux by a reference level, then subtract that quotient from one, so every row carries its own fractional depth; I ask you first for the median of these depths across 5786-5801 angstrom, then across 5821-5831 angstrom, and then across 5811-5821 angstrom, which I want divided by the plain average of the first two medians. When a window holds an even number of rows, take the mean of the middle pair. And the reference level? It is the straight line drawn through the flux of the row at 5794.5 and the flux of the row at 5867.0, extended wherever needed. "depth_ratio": -1.4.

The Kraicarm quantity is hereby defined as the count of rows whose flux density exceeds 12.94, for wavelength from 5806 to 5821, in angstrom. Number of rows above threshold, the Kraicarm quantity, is 5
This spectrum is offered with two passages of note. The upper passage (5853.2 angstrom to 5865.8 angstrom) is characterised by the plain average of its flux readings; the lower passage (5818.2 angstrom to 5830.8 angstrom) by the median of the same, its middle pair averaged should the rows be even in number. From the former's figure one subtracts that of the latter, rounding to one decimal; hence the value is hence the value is -0.8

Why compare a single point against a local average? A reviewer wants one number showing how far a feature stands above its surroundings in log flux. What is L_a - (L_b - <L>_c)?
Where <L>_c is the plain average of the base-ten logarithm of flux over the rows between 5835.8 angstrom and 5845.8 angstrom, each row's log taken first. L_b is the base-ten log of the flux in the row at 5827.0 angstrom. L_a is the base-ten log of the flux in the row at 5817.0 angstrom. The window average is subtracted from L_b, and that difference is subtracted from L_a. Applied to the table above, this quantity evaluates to 1.171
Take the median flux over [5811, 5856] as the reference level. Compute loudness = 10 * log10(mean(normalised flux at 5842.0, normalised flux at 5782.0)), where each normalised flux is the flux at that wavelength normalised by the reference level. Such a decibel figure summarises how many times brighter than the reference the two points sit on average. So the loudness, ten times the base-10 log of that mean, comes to -0.13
